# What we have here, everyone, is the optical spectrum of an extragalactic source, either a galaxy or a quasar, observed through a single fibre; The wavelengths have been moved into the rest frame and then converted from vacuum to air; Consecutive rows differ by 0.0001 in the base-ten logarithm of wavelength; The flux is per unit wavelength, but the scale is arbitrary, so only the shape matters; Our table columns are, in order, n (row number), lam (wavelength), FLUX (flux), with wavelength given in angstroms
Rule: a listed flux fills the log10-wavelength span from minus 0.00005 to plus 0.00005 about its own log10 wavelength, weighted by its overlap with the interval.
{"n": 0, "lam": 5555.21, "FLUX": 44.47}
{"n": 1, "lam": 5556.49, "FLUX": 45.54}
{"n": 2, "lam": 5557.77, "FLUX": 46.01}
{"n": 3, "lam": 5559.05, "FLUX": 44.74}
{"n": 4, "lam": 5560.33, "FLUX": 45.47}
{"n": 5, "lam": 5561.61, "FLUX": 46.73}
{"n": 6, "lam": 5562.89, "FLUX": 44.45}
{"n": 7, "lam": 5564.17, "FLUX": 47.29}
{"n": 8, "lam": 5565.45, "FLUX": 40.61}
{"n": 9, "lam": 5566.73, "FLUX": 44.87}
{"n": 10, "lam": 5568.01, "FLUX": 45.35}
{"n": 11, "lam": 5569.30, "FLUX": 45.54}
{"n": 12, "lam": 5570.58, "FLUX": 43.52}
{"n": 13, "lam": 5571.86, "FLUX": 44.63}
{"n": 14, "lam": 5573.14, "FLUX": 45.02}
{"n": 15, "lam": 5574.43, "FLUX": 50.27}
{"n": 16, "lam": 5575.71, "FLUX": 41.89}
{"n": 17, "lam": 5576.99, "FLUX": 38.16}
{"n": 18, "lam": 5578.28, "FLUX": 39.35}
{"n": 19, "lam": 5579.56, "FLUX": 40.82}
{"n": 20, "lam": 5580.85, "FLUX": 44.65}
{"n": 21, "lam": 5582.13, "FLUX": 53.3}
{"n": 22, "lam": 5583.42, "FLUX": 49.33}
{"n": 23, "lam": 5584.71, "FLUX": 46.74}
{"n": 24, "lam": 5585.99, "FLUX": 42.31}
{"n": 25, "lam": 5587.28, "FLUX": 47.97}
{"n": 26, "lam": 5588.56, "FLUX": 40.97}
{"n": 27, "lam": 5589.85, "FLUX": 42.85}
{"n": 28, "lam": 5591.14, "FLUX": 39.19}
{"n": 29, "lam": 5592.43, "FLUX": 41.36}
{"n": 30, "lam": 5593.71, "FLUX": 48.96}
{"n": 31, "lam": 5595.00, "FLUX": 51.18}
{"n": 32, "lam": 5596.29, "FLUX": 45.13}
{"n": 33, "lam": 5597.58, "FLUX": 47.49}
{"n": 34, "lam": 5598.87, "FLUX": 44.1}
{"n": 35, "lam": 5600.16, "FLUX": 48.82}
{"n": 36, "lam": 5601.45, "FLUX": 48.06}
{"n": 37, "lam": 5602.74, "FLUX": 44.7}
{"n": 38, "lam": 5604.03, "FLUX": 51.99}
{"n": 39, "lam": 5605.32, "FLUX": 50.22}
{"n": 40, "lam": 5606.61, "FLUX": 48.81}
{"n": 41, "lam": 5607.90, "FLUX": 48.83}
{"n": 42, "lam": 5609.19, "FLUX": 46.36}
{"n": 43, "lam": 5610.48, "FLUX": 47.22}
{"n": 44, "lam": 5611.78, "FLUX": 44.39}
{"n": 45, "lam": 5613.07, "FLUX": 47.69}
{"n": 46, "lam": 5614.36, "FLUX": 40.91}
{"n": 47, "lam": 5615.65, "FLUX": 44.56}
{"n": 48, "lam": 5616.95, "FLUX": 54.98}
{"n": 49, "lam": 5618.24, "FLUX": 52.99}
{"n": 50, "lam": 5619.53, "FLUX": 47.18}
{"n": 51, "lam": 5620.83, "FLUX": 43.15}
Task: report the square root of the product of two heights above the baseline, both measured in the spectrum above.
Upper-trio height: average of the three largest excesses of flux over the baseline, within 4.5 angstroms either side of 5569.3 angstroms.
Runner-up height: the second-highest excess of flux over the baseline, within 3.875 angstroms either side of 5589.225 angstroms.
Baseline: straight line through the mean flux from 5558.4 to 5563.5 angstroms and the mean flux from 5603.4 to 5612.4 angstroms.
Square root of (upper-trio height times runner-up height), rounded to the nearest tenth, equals 1.5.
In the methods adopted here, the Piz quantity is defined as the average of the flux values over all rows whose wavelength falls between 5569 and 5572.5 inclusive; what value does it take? 44.6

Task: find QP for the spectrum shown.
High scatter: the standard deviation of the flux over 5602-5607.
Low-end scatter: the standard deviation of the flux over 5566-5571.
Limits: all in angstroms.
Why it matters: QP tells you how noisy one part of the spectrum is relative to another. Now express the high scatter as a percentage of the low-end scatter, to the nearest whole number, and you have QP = 341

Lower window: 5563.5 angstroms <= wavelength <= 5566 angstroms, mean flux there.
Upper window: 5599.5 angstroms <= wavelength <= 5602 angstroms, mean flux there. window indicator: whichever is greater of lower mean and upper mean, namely 48.4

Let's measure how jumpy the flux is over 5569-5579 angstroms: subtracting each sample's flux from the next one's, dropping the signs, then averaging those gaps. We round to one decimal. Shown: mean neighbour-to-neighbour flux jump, 3.2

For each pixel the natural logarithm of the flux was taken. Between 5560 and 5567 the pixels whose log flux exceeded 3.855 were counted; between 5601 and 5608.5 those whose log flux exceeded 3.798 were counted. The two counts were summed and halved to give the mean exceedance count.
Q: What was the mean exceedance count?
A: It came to 3.5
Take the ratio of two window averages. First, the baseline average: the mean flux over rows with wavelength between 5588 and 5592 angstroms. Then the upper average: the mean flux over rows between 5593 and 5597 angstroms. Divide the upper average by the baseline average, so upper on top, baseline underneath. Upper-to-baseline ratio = 1.18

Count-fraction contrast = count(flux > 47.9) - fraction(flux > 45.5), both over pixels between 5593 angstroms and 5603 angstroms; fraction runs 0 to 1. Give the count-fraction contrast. 3.4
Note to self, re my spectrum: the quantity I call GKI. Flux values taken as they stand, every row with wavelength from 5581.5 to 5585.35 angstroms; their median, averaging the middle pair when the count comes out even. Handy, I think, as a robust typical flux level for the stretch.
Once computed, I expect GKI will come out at 49.3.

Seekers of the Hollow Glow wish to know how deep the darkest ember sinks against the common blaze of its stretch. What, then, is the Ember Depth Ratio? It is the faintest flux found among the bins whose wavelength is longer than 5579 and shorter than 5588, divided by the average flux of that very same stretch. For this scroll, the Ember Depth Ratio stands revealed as 0.879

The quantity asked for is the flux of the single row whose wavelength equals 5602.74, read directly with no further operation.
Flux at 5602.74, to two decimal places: 44.70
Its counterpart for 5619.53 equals 47.18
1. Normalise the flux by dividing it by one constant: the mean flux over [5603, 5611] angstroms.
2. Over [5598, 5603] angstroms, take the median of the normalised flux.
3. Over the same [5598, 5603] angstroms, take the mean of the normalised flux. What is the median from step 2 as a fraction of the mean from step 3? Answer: 1.00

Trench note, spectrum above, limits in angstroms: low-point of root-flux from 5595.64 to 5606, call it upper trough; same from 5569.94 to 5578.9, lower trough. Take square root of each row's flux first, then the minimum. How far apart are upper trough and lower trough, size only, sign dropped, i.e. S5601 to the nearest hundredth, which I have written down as 0.46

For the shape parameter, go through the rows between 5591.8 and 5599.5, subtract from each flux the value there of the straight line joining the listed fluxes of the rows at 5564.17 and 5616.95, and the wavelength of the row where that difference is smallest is 5592.43 angstroms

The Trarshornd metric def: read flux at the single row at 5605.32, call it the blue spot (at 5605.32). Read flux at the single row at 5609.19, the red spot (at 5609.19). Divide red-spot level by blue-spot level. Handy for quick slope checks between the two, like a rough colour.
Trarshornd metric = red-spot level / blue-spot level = 0.92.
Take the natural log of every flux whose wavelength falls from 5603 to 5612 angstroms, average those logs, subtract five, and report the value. -1.12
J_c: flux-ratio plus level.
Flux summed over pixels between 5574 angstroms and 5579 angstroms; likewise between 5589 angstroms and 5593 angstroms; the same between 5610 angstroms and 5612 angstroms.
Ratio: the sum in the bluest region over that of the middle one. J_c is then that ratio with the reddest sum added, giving 93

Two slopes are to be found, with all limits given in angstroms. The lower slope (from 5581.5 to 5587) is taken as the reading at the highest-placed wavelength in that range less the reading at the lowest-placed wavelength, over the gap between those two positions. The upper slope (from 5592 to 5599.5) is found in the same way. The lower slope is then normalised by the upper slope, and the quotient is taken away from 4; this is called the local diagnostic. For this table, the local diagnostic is 11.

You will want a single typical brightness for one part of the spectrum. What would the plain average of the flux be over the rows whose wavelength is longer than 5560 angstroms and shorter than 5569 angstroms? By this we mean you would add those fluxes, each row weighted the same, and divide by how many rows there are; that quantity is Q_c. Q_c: 45.0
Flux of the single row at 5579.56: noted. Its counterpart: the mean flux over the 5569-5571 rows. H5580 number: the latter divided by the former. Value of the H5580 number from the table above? 1.09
